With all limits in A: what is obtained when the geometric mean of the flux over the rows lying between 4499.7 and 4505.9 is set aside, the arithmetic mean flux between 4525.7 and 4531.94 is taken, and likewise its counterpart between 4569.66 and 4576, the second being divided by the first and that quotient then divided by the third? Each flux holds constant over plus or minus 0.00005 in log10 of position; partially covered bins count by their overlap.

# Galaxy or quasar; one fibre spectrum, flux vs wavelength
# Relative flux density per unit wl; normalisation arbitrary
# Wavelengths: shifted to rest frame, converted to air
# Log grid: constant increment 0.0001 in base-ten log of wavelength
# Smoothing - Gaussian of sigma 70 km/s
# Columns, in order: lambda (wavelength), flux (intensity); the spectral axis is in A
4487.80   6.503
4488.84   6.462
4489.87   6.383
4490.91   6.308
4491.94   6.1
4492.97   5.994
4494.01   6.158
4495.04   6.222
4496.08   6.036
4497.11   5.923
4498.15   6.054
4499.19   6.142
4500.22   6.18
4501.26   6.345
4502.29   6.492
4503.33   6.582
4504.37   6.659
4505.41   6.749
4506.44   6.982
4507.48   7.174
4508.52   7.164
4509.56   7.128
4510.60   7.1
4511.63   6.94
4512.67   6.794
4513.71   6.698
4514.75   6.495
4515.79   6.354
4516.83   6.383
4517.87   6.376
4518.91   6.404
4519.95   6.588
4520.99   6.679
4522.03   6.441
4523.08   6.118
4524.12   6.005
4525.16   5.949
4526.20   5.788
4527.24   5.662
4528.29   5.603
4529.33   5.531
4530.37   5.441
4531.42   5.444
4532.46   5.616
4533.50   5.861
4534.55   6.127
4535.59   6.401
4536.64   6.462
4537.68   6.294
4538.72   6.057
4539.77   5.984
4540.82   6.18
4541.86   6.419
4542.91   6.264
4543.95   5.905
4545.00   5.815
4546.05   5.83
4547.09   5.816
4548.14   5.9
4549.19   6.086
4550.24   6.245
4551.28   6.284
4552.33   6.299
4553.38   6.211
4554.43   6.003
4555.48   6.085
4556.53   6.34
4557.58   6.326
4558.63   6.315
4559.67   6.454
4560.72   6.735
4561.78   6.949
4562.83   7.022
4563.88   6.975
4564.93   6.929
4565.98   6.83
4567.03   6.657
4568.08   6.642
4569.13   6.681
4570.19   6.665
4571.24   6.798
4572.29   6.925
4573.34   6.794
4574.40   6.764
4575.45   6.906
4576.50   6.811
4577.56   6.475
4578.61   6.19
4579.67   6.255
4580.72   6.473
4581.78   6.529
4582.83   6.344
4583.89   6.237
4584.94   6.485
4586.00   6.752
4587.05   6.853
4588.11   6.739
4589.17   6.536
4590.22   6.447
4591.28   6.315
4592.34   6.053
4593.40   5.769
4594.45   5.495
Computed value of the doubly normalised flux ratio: 0.126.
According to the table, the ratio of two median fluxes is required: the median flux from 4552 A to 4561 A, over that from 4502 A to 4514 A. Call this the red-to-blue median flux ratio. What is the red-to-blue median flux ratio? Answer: 0.92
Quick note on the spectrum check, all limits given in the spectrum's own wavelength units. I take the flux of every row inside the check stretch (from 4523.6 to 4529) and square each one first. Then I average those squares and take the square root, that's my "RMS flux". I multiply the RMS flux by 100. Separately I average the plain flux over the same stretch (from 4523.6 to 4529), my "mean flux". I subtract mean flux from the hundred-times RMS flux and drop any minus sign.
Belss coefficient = 575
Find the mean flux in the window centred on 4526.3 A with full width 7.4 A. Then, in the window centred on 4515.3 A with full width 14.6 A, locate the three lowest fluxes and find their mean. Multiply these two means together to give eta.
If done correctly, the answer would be 37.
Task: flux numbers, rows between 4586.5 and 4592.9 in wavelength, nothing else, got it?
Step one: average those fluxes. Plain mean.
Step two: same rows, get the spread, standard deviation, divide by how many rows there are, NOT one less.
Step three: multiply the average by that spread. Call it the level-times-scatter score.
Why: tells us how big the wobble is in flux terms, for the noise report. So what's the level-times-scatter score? 1.7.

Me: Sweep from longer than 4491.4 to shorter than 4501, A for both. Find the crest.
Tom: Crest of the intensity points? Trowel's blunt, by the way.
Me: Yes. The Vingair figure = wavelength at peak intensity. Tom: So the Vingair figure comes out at 4495.04 A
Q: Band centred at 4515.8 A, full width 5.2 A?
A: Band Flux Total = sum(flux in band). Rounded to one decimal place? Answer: 32.3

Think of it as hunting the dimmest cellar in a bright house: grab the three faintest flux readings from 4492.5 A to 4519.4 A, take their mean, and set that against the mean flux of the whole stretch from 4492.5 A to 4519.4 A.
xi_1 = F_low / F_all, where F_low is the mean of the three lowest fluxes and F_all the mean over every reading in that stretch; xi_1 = 0.918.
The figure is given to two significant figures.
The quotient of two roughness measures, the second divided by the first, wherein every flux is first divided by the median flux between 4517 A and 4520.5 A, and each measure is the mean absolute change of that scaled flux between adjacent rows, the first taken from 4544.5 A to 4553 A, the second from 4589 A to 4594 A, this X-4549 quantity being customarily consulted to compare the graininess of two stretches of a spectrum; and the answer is 2.6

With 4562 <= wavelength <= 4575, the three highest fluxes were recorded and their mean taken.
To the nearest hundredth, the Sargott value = 6.98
